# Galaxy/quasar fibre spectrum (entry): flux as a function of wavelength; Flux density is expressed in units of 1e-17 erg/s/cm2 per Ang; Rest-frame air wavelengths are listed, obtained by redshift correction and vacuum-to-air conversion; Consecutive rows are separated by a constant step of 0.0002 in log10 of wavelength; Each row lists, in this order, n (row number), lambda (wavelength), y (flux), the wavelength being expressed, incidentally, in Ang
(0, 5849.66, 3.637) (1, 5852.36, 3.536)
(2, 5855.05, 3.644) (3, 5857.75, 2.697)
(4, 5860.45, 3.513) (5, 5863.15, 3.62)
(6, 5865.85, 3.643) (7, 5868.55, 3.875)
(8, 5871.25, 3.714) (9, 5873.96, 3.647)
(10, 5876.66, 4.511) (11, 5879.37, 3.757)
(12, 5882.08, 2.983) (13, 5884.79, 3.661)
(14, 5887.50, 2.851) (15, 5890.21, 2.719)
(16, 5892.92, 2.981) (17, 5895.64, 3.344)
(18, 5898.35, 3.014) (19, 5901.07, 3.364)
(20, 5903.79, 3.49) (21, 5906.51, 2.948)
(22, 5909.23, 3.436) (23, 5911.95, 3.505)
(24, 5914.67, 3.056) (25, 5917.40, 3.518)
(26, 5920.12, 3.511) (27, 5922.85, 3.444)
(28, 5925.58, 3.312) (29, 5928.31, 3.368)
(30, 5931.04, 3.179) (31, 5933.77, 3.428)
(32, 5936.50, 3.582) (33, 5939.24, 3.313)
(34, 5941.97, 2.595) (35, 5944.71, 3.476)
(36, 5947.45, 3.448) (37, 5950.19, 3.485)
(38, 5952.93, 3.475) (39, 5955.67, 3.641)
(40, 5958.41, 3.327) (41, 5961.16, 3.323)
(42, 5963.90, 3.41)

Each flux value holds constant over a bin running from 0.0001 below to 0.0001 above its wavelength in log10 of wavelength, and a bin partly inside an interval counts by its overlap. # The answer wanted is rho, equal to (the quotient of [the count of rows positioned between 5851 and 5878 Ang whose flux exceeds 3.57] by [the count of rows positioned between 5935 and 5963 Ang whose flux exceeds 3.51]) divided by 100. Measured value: 0.035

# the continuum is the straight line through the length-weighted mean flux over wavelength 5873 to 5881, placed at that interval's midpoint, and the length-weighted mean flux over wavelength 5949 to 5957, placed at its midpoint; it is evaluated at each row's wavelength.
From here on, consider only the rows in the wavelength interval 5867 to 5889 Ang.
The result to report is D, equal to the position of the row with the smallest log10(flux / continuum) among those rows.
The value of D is 5887.50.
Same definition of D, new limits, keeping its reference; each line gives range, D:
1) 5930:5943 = 5941.97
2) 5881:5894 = 5890.21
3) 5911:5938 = 5914.67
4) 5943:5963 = 5958.41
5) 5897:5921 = 5906.51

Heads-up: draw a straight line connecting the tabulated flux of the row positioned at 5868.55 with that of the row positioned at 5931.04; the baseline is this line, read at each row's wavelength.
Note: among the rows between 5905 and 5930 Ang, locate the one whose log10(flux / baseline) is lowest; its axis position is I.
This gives 5906.51 Ang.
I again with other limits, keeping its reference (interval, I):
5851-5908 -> 5857.75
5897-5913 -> 5898.35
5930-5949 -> 5941.97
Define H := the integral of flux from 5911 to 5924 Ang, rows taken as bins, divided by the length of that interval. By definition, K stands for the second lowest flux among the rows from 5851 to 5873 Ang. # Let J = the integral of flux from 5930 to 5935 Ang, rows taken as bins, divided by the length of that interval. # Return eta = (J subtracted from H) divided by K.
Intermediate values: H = 3.40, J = 3.31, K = 3.513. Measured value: 0.03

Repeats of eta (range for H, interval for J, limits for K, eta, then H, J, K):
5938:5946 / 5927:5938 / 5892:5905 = -0.09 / 3.12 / 3.39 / 3.014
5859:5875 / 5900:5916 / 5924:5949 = 0.11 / 3.66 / 3.30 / 3.179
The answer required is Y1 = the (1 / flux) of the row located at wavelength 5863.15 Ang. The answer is 0.276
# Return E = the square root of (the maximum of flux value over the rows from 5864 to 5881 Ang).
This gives 2.12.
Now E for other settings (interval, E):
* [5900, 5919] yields 1.88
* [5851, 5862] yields 1.91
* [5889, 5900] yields 1.83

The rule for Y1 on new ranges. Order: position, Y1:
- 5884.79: 0.273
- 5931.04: 0.315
